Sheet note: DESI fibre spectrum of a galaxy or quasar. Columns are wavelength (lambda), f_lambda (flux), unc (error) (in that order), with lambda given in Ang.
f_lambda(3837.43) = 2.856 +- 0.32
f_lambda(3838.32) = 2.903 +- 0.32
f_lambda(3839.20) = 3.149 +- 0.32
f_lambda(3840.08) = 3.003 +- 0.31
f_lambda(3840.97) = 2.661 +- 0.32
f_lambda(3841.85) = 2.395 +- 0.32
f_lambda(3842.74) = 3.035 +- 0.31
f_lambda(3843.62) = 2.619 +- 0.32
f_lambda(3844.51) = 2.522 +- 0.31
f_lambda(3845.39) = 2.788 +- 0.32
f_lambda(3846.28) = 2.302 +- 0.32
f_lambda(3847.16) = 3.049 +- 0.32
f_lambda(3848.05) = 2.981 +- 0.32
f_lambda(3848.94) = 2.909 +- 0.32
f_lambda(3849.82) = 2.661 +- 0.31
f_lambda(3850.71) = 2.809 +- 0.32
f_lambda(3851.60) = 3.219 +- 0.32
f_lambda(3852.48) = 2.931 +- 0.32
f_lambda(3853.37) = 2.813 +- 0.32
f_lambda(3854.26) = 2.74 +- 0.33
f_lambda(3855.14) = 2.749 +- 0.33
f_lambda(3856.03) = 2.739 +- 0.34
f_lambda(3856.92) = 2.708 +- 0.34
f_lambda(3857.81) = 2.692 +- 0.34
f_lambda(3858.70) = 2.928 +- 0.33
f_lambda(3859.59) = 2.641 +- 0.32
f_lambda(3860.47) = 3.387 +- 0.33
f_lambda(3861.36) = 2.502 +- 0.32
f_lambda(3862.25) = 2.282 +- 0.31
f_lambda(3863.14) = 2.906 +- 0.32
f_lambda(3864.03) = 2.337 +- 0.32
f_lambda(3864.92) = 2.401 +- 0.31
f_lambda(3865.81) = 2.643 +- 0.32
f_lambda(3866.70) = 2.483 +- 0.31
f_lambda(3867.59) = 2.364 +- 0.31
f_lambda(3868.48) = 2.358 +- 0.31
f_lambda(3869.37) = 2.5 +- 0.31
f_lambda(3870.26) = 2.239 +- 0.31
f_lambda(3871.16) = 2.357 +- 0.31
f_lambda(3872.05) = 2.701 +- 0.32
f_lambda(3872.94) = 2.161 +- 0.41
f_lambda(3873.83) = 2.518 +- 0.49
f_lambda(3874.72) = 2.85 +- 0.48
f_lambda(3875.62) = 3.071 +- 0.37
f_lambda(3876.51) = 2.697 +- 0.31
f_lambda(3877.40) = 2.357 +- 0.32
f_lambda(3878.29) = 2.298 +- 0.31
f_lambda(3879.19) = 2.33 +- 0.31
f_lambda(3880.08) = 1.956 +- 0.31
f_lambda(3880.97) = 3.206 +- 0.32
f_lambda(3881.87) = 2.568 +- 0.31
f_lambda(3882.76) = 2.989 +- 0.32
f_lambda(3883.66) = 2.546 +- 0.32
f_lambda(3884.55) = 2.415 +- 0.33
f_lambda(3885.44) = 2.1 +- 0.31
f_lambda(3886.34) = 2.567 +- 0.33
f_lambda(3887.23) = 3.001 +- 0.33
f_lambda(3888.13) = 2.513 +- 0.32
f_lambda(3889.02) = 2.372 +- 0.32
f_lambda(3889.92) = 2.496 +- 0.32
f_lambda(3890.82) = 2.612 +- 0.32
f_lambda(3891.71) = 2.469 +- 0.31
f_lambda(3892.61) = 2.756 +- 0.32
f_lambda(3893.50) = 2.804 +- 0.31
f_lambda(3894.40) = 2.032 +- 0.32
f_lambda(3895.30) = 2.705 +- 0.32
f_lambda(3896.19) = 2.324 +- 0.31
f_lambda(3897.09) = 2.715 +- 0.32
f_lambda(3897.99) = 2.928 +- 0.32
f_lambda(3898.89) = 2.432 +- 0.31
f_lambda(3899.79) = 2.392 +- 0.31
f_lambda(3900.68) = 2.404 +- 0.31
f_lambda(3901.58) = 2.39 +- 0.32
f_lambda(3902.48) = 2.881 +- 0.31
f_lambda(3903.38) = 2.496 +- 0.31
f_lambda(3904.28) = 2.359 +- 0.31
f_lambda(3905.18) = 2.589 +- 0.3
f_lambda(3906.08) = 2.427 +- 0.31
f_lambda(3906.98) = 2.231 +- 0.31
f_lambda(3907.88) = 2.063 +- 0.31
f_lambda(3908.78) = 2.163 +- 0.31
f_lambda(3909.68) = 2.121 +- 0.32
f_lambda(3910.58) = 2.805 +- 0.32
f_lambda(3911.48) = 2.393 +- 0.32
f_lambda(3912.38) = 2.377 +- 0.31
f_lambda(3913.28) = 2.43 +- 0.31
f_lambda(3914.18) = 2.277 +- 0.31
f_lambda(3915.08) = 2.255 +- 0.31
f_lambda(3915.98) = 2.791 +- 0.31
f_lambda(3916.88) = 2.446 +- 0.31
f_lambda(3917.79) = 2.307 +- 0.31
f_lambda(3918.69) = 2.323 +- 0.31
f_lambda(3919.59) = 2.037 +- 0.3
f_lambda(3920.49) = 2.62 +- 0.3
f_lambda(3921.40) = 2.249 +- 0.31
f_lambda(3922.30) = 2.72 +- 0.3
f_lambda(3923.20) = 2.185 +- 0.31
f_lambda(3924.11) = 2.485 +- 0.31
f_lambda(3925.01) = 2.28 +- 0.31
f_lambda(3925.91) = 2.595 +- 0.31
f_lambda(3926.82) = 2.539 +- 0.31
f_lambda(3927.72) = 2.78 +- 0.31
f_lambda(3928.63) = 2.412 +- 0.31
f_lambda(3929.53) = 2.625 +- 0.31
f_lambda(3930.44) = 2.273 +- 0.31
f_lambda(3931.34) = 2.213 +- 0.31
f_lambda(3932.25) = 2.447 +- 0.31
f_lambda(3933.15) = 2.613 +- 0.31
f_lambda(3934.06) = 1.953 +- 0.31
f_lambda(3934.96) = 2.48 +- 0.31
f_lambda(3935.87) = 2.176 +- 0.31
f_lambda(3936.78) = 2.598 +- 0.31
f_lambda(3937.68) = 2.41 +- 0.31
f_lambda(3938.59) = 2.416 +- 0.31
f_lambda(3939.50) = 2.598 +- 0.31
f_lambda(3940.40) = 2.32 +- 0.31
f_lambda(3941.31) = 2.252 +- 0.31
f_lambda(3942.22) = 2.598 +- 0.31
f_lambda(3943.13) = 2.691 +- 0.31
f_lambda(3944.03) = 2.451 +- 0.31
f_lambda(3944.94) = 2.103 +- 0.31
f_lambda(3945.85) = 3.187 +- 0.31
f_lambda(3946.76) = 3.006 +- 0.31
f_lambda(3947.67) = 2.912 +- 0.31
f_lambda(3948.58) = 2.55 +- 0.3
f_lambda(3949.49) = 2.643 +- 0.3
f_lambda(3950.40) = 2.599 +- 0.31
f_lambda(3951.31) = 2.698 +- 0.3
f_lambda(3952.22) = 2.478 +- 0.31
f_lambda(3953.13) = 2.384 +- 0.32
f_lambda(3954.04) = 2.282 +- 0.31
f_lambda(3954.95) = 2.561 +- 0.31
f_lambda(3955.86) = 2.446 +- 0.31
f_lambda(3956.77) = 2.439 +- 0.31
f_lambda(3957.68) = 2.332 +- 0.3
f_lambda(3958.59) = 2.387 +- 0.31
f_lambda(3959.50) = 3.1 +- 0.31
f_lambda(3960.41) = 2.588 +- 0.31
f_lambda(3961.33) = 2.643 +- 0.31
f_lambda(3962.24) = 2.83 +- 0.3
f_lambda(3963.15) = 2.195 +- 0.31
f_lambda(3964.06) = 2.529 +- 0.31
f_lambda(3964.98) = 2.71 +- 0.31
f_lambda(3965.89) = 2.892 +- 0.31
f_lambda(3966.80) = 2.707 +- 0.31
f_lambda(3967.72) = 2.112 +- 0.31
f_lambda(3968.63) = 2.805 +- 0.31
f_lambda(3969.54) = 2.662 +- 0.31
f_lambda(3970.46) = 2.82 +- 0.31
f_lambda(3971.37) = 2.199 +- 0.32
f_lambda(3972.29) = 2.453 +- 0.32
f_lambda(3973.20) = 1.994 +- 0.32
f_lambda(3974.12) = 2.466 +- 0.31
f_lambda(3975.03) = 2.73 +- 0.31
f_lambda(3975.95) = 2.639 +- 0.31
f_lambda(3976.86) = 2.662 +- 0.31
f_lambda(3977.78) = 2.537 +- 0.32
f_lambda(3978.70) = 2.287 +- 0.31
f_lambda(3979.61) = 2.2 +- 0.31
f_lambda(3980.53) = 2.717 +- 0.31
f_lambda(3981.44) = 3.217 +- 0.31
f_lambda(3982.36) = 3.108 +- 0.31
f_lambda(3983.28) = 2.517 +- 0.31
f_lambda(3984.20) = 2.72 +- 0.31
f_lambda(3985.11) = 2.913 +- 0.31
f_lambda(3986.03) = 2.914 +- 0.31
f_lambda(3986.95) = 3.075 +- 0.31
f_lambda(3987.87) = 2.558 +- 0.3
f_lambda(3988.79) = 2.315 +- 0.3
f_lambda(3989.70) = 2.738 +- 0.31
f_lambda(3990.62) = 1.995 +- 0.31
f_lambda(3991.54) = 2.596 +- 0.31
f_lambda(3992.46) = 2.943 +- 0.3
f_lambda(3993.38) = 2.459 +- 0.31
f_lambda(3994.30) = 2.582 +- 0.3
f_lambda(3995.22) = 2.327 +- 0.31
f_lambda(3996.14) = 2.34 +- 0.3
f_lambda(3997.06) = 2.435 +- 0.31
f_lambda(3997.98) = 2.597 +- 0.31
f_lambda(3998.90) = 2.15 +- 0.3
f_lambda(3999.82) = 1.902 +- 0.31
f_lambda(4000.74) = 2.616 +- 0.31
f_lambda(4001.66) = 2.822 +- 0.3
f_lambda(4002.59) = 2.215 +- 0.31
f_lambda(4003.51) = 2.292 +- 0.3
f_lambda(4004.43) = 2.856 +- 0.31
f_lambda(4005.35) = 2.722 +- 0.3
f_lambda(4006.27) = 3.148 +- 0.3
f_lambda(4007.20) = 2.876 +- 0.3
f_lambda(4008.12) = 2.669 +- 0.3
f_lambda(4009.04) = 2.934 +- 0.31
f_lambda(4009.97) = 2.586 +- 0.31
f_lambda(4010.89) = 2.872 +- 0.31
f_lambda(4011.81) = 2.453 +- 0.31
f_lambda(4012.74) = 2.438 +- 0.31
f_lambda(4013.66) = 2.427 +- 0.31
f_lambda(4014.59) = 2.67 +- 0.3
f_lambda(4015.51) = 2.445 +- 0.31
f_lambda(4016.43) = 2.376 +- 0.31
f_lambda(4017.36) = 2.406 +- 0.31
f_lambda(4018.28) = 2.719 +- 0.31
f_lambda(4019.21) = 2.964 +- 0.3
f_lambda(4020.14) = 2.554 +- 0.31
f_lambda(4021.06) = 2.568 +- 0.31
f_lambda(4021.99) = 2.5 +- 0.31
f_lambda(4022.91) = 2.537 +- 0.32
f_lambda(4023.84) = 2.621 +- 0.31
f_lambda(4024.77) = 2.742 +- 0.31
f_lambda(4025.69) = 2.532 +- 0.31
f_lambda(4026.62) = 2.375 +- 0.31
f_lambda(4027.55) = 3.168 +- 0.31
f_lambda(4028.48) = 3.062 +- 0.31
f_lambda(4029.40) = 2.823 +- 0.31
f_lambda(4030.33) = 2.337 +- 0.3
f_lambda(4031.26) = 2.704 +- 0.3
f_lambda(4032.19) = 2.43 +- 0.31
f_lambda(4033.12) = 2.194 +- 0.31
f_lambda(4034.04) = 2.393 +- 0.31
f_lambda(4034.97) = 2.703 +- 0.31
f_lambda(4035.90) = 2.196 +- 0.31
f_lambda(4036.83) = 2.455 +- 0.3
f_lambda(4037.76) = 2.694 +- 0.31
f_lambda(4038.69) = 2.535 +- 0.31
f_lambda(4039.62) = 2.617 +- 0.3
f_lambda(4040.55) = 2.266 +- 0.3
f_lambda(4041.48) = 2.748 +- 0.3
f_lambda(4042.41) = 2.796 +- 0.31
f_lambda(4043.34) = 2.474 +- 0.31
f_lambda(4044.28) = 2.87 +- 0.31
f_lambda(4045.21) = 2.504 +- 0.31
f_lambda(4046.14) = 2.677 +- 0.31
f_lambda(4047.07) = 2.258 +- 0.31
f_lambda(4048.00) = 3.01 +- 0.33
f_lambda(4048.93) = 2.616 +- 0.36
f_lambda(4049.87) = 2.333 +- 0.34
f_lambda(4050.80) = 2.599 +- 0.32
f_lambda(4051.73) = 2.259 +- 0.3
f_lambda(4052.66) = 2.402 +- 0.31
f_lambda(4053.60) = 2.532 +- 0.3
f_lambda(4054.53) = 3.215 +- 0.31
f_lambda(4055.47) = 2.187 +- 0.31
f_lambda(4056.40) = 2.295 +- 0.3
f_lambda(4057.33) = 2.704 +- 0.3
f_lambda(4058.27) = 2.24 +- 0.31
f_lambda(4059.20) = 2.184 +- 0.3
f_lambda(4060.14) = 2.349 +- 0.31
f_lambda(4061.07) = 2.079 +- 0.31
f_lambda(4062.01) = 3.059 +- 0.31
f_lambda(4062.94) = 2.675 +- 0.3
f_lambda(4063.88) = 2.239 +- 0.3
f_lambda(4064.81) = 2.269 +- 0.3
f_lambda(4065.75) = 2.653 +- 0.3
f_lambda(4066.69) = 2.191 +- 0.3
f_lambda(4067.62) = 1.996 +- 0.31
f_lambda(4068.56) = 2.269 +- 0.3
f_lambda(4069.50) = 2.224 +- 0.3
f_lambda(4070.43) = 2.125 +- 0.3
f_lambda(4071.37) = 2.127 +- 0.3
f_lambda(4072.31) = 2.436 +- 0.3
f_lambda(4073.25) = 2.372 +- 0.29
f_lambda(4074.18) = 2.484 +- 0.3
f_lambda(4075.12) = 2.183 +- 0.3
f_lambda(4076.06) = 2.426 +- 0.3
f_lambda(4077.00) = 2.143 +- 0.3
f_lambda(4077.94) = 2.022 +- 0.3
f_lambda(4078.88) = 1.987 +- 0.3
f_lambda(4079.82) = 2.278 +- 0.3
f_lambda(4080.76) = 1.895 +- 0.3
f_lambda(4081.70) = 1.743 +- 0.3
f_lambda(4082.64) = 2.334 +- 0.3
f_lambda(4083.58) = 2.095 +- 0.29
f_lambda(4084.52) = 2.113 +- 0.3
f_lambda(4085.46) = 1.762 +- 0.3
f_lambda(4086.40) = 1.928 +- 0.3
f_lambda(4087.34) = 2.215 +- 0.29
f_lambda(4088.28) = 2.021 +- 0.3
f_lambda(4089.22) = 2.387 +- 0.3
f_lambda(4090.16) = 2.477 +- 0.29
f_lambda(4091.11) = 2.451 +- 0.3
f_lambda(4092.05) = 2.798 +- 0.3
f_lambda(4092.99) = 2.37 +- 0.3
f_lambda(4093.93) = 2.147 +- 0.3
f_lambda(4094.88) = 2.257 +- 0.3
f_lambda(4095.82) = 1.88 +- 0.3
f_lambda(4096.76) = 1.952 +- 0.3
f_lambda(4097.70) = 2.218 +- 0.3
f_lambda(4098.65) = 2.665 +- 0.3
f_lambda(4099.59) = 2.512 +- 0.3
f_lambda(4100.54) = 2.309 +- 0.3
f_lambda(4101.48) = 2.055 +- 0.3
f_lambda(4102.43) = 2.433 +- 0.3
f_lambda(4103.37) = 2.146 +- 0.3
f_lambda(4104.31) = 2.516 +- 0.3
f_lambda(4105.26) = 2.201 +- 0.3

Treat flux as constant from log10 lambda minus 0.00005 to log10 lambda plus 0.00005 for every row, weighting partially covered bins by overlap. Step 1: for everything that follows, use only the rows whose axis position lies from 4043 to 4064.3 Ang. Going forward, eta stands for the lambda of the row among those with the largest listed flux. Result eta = 4054.53 Ang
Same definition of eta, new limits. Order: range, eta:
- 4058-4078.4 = 4062.01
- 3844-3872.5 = 3860.47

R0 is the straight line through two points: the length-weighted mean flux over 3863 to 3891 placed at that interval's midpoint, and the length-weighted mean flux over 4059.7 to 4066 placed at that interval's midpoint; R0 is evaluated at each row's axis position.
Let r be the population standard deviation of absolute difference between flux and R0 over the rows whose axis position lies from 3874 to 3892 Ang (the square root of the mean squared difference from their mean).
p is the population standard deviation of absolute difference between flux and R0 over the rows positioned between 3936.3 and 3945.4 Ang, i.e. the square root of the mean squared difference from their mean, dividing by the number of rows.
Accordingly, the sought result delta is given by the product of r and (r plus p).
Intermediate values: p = 0.10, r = 0.208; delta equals 0.064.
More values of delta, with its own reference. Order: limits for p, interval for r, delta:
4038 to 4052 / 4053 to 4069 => 0.051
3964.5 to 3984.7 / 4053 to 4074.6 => 0.057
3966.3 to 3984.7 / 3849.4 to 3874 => 0.068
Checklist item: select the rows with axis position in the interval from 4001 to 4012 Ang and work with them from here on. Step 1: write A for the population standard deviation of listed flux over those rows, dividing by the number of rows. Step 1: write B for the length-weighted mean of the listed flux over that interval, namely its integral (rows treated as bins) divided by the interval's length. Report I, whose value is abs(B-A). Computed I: 2.44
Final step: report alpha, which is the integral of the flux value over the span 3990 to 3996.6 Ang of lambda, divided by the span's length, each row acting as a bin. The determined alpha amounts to 2.47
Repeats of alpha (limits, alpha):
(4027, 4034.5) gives 2.64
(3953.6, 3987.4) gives 2.61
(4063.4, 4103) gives 2.22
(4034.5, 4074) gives 2.46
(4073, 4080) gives 2.23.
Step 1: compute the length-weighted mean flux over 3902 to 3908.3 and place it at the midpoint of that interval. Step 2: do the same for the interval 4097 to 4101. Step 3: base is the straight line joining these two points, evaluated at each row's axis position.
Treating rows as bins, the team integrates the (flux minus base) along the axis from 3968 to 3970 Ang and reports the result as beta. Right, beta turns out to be 0.5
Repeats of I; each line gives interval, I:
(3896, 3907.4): 2.30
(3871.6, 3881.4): 2.19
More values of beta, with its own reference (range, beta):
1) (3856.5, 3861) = 1.9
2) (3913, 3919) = -0.2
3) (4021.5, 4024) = 0.3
